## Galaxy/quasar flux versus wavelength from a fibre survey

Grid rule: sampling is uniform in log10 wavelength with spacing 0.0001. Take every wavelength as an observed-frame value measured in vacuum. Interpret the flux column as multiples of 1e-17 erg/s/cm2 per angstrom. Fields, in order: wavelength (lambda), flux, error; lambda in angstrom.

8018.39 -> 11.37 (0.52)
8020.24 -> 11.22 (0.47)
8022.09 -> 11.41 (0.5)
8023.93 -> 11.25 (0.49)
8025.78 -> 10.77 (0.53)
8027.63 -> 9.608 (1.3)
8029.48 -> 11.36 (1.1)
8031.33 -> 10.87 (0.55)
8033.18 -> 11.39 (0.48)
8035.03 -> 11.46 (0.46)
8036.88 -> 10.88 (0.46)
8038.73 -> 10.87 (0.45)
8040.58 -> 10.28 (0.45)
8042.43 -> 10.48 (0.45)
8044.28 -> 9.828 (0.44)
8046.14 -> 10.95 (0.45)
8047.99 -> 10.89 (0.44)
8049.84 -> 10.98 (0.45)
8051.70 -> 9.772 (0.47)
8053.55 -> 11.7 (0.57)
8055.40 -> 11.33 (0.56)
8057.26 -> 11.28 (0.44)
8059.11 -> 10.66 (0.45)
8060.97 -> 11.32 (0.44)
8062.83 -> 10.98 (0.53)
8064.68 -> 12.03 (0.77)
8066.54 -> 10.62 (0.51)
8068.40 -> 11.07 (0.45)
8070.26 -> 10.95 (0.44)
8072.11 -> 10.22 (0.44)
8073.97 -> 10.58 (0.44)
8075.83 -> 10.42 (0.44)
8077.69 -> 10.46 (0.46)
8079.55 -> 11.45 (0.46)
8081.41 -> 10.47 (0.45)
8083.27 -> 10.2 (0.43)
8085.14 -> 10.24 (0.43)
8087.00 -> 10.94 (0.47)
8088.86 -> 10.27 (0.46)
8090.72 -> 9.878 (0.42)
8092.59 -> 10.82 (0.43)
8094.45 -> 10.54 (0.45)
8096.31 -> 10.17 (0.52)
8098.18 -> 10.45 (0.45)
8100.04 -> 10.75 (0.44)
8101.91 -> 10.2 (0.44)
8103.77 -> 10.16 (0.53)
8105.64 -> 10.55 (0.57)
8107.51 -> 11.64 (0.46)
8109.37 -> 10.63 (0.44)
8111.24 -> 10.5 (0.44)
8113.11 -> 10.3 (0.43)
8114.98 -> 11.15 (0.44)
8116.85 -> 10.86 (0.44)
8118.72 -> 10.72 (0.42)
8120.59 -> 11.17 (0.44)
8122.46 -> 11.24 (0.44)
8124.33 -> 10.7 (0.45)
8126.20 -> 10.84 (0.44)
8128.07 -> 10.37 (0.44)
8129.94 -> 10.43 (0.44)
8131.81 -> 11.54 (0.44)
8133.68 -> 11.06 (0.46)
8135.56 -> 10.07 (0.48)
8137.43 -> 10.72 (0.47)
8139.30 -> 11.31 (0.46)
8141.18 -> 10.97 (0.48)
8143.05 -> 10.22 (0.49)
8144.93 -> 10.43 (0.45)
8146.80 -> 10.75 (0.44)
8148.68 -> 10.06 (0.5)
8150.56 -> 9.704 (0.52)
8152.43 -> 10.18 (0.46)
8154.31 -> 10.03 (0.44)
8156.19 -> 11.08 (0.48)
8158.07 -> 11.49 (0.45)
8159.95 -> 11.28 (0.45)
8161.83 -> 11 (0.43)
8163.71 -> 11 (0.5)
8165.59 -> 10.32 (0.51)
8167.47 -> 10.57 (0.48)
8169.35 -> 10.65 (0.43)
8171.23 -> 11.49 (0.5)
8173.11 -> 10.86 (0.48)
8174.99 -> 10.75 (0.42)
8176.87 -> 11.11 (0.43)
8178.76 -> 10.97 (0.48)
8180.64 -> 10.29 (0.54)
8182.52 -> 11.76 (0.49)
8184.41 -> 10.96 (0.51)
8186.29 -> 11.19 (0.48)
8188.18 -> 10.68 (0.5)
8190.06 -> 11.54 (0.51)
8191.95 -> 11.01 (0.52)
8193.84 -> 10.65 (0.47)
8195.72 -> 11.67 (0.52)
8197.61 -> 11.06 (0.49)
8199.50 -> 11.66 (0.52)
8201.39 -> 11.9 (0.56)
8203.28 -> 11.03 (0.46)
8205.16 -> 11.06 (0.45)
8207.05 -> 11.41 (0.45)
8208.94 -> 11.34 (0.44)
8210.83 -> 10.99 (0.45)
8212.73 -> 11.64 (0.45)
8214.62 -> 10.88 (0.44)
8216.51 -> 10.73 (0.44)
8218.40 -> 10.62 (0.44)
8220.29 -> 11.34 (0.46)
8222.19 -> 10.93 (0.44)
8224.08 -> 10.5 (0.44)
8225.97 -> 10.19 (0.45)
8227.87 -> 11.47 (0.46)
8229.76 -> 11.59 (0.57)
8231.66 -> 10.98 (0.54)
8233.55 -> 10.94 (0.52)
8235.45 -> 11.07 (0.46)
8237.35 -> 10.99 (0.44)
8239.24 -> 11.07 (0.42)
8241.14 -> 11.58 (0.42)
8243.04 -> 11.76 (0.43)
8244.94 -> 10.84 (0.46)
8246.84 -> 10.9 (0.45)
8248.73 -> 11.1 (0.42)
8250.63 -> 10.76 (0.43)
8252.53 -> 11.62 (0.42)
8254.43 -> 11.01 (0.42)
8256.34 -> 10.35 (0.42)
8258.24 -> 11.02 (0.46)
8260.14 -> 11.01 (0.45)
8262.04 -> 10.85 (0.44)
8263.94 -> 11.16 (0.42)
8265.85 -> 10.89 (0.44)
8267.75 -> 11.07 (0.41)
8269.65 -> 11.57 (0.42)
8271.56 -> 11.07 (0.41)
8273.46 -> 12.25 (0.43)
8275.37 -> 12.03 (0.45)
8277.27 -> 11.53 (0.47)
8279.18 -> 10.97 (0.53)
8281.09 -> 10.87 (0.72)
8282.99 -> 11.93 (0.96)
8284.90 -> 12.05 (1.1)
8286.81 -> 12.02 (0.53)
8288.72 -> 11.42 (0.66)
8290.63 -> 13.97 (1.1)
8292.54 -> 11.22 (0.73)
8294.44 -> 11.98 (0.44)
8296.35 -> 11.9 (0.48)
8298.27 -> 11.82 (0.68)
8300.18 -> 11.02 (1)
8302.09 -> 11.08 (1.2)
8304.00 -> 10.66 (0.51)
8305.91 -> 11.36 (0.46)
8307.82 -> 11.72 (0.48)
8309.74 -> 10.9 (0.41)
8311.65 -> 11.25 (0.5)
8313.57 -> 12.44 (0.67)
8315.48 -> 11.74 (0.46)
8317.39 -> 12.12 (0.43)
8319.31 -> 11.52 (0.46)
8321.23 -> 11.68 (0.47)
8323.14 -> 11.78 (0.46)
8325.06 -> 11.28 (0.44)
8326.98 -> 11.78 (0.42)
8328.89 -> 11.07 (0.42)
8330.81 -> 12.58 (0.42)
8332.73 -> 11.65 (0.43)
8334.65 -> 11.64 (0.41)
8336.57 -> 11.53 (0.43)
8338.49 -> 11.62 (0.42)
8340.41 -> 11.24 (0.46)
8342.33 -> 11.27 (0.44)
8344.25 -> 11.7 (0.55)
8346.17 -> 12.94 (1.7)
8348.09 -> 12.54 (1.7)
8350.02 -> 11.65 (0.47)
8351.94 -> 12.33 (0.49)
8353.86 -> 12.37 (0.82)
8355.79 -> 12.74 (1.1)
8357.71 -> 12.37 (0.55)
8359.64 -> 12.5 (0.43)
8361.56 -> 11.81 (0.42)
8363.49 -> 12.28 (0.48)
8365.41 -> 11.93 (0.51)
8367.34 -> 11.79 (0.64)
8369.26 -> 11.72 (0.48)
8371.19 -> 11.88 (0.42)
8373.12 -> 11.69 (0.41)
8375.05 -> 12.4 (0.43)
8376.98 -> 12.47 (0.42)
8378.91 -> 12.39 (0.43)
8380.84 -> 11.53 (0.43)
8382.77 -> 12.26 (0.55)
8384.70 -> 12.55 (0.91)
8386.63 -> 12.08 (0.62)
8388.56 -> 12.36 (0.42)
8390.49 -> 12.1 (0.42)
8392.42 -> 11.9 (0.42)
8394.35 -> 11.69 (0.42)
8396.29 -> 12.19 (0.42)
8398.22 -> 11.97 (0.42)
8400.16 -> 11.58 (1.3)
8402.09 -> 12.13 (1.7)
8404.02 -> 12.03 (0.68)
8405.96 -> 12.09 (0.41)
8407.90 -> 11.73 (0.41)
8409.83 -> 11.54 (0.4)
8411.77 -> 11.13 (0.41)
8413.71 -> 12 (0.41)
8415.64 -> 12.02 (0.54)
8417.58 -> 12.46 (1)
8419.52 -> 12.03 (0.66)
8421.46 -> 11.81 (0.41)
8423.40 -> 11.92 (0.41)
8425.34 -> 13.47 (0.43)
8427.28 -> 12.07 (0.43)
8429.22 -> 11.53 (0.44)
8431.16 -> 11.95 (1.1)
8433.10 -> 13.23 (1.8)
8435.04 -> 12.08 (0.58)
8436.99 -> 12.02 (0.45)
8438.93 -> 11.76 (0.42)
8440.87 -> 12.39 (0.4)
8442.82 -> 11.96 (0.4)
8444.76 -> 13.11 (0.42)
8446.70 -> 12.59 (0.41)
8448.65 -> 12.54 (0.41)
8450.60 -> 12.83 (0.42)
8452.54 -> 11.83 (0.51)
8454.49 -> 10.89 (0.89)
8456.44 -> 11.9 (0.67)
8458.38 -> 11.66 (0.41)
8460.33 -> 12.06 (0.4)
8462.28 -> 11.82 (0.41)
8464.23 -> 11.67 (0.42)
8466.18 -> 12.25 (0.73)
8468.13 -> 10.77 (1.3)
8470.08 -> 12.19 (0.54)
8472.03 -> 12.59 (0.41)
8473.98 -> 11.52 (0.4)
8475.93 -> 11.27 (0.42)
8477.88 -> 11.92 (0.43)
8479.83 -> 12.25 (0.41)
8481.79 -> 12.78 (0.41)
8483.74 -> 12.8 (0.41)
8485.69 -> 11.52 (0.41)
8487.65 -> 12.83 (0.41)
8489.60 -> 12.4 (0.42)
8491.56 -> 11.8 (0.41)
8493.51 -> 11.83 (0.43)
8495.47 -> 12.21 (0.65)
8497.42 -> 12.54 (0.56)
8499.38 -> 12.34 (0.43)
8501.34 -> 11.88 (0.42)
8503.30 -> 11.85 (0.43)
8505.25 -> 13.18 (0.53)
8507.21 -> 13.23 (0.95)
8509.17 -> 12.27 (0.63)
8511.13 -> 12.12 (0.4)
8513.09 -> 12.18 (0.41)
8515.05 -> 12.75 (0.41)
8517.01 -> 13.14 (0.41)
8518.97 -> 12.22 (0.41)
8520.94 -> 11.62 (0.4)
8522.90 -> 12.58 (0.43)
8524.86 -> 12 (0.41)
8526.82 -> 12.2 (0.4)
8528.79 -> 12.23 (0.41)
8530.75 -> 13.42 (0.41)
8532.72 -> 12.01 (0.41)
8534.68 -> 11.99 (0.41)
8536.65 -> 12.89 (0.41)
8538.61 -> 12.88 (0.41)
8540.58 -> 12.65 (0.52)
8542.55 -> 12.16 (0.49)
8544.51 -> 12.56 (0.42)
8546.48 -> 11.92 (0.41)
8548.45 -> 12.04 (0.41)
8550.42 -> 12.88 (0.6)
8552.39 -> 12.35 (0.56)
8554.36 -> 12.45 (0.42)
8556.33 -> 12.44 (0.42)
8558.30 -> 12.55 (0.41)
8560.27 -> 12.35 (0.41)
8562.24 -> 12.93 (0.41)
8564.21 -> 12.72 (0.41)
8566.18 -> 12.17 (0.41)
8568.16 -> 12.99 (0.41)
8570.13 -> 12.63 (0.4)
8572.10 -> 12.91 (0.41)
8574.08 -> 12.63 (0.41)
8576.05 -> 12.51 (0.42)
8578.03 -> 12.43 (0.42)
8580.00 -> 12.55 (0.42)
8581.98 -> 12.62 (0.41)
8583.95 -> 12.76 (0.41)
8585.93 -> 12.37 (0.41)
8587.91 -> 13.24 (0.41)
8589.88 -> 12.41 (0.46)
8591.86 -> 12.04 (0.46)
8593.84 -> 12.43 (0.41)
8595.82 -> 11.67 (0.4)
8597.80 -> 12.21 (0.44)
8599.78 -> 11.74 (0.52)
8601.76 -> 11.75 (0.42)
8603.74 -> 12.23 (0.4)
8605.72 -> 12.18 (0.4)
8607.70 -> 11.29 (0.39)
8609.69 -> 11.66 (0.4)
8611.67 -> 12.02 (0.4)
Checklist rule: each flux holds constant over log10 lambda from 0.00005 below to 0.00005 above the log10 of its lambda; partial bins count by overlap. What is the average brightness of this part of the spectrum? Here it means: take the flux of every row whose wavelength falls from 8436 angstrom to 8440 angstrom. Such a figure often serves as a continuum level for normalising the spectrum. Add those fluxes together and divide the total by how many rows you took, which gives 11.9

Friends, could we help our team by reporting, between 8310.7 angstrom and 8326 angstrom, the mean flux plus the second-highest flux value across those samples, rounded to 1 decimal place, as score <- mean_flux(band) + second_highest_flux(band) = 23.8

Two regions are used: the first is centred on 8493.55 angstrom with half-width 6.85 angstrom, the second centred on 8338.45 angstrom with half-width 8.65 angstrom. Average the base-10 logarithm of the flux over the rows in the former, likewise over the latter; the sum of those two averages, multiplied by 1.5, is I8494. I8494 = 3.24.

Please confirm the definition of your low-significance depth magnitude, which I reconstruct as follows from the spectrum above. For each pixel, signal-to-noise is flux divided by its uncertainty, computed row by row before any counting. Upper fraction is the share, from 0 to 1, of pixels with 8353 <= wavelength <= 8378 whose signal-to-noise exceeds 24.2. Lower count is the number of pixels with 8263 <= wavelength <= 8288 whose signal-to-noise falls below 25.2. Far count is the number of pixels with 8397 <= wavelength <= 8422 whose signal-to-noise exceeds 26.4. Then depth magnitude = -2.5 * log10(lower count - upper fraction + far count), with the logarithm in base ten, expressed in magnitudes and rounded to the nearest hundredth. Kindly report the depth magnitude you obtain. -2.82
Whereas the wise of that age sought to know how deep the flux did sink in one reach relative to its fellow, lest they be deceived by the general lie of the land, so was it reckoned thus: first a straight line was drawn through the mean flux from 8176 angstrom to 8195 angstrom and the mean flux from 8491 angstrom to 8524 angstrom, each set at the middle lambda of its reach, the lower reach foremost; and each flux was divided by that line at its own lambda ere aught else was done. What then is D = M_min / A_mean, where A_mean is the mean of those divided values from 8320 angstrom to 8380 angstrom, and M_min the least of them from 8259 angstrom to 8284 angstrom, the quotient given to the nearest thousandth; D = 0.932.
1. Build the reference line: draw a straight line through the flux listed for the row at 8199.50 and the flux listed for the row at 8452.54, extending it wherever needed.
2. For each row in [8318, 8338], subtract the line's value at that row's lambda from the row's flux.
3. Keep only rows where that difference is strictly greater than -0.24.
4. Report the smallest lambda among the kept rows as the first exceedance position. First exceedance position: 8319.31 angstrom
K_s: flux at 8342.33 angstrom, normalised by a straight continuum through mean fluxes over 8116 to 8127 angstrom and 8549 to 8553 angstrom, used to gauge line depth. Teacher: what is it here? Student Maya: 0.96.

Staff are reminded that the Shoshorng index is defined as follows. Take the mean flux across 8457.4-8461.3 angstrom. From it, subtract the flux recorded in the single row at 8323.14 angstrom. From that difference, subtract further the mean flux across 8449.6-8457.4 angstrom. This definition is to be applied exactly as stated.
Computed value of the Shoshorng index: -11.8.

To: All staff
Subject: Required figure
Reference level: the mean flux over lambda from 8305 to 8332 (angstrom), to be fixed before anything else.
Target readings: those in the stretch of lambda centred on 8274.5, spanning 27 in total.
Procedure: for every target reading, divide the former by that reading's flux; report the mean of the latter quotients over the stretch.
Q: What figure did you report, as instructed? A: 1.02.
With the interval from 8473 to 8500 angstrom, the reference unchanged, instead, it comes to 0.96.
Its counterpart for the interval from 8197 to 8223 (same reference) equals 1.04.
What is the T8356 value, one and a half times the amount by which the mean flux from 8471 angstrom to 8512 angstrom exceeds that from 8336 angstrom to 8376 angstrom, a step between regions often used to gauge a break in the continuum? 0.3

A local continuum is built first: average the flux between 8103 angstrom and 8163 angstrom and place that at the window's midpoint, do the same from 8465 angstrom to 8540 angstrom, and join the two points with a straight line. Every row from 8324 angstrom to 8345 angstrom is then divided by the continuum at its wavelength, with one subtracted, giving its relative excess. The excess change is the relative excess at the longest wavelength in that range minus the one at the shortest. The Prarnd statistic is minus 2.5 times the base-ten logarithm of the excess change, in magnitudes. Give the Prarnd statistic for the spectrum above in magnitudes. 4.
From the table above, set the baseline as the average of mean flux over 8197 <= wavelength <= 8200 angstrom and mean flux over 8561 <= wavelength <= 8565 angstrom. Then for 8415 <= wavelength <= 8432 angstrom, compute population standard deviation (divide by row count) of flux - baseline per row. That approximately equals 0.52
